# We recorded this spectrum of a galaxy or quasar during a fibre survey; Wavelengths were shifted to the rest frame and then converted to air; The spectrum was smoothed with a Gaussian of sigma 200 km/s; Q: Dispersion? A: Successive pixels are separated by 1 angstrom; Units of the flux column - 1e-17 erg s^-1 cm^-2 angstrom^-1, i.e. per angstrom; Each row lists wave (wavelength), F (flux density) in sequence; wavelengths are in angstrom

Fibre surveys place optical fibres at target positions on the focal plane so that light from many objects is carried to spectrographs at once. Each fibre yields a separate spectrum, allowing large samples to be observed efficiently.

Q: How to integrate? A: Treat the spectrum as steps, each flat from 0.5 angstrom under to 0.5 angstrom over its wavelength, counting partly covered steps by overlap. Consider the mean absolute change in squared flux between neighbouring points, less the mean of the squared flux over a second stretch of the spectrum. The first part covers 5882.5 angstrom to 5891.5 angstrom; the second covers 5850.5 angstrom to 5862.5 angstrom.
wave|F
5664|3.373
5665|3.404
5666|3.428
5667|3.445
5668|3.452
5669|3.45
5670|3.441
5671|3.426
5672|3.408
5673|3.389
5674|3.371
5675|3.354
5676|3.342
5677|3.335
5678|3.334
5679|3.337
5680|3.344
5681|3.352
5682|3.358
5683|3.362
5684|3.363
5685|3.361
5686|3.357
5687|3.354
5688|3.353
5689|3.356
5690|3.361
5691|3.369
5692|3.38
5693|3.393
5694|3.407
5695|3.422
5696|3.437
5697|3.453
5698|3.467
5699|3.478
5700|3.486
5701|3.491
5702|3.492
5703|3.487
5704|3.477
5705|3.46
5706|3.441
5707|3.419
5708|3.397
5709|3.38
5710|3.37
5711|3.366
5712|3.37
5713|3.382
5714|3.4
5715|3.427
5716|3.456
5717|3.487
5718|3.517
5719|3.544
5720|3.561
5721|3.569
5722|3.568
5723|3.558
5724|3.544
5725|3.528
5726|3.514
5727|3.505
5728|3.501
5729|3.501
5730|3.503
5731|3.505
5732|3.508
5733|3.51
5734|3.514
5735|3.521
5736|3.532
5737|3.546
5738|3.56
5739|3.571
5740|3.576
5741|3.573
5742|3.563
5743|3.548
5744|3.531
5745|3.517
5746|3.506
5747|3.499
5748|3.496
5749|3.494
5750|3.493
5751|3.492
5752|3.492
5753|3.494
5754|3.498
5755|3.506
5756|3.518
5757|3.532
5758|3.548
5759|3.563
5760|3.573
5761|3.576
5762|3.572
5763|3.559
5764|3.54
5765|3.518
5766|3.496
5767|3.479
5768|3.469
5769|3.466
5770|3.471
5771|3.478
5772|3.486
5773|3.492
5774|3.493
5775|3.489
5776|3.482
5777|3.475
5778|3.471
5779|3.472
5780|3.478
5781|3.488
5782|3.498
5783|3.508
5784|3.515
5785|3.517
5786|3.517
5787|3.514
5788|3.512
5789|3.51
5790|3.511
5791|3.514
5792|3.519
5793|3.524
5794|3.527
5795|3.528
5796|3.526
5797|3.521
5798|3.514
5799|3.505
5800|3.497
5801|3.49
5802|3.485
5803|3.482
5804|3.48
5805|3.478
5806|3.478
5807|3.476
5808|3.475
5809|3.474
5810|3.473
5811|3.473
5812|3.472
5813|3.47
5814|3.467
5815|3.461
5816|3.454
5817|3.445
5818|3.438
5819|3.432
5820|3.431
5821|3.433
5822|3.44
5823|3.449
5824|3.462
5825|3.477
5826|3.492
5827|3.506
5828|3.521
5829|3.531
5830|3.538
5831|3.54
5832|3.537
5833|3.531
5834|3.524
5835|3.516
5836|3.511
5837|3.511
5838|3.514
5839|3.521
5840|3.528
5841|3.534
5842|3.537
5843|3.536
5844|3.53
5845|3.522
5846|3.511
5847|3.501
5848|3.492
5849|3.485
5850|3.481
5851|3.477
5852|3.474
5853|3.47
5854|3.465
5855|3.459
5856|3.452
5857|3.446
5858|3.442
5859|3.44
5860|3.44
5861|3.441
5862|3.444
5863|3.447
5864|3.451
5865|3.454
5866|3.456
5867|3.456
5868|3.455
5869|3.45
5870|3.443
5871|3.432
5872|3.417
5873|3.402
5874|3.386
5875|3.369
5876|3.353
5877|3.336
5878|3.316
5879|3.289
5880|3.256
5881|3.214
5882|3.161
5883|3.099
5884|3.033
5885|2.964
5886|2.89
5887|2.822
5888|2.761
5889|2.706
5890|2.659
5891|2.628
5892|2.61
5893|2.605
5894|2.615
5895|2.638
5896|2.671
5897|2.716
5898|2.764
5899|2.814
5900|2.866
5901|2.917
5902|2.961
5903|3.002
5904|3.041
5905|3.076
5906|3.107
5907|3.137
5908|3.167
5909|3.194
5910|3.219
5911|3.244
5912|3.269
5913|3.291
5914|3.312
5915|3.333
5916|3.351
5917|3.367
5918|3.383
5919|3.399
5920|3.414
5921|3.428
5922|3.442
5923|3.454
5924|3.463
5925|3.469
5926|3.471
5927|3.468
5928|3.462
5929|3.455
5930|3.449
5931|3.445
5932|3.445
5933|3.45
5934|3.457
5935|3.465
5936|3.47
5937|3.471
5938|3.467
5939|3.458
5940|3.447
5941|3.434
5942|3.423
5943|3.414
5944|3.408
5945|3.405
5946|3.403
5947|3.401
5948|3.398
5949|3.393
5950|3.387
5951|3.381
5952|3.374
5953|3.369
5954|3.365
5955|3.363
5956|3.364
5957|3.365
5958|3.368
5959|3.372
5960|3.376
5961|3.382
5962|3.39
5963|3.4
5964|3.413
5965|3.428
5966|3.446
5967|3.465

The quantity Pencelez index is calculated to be -11.59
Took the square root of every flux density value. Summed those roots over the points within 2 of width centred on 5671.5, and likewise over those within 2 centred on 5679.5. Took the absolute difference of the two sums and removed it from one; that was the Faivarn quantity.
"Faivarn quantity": 0.96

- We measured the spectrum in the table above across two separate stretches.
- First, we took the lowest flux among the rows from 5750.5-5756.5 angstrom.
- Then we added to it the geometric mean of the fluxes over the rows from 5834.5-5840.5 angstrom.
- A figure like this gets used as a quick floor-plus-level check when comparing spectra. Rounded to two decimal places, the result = 7.01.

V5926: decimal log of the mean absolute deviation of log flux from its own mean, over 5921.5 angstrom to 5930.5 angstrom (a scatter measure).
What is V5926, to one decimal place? -3.0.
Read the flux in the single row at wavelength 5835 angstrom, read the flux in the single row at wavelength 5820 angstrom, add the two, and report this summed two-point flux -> 6.95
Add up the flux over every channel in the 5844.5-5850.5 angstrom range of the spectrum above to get 21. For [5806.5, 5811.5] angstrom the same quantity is 17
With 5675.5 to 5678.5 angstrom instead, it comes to 10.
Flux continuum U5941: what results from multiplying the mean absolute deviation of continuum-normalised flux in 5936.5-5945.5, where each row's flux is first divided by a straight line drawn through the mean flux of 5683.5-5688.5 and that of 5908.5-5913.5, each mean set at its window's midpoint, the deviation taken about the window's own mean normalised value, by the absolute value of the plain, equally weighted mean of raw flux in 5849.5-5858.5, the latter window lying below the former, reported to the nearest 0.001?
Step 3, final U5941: 0.022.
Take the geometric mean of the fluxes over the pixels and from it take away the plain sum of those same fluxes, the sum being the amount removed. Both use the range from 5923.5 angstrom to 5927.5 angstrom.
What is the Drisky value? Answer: -10.4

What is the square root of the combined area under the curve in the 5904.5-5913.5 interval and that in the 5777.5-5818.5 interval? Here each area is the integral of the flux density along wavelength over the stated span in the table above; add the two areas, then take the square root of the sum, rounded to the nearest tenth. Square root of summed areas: 13.1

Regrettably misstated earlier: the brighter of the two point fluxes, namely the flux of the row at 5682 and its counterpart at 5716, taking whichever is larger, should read 3.46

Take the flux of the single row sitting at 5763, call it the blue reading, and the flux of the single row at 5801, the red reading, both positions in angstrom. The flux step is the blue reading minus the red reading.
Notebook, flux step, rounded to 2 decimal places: 0.07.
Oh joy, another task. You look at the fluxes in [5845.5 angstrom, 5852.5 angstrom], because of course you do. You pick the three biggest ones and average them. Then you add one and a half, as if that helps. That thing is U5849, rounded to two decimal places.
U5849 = 5.00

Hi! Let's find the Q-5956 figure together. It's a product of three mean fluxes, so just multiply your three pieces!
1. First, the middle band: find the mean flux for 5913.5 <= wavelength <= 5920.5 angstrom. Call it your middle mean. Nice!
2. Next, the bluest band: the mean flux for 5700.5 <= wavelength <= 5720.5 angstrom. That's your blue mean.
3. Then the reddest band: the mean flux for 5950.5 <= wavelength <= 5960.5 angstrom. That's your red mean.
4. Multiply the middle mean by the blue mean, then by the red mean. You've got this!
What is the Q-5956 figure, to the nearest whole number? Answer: 39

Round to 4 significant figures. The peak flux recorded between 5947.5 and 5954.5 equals 3.398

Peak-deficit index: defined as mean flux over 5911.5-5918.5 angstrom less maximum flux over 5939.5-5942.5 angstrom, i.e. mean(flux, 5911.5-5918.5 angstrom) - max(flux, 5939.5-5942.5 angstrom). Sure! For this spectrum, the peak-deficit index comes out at -0.1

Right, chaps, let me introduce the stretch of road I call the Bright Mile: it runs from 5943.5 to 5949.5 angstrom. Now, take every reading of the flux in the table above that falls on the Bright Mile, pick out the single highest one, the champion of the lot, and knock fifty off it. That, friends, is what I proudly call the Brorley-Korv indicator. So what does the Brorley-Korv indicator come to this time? -46.6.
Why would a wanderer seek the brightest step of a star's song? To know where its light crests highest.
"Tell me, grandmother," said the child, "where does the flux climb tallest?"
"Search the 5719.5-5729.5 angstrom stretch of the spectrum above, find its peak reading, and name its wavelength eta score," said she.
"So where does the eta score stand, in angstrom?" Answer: 5721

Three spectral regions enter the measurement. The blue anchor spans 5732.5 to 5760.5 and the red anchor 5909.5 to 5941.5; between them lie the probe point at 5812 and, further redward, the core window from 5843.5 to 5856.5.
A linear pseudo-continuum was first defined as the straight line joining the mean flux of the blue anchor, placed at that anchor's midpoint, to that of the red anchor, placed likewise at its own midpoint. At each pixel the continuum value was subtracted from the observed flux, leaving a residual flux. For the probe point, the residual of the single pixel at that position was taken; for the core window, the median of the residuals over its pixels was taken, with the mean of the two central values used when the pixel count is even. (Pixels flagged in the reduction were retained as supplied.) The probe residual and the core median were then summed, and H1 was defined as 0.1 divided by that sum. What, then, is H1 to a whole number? 12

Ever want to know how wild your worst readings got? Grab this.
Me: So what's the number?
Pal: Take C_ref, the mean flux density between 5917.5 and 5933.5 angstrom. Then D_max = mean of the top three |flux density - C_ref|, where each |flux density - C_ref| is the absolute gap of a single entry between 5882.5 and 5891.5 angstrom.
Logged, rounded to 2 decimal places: 0.78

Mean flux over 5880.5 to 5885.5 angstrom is 3.09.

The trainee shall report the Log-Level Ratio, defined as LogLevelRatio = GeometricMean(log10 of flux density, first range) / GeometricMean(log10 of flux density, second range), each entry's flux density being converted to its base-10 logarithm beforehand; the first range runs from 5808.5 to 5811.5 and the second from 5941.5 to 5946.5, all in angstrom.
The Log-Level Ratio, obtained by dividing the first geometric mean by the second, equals 1.01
